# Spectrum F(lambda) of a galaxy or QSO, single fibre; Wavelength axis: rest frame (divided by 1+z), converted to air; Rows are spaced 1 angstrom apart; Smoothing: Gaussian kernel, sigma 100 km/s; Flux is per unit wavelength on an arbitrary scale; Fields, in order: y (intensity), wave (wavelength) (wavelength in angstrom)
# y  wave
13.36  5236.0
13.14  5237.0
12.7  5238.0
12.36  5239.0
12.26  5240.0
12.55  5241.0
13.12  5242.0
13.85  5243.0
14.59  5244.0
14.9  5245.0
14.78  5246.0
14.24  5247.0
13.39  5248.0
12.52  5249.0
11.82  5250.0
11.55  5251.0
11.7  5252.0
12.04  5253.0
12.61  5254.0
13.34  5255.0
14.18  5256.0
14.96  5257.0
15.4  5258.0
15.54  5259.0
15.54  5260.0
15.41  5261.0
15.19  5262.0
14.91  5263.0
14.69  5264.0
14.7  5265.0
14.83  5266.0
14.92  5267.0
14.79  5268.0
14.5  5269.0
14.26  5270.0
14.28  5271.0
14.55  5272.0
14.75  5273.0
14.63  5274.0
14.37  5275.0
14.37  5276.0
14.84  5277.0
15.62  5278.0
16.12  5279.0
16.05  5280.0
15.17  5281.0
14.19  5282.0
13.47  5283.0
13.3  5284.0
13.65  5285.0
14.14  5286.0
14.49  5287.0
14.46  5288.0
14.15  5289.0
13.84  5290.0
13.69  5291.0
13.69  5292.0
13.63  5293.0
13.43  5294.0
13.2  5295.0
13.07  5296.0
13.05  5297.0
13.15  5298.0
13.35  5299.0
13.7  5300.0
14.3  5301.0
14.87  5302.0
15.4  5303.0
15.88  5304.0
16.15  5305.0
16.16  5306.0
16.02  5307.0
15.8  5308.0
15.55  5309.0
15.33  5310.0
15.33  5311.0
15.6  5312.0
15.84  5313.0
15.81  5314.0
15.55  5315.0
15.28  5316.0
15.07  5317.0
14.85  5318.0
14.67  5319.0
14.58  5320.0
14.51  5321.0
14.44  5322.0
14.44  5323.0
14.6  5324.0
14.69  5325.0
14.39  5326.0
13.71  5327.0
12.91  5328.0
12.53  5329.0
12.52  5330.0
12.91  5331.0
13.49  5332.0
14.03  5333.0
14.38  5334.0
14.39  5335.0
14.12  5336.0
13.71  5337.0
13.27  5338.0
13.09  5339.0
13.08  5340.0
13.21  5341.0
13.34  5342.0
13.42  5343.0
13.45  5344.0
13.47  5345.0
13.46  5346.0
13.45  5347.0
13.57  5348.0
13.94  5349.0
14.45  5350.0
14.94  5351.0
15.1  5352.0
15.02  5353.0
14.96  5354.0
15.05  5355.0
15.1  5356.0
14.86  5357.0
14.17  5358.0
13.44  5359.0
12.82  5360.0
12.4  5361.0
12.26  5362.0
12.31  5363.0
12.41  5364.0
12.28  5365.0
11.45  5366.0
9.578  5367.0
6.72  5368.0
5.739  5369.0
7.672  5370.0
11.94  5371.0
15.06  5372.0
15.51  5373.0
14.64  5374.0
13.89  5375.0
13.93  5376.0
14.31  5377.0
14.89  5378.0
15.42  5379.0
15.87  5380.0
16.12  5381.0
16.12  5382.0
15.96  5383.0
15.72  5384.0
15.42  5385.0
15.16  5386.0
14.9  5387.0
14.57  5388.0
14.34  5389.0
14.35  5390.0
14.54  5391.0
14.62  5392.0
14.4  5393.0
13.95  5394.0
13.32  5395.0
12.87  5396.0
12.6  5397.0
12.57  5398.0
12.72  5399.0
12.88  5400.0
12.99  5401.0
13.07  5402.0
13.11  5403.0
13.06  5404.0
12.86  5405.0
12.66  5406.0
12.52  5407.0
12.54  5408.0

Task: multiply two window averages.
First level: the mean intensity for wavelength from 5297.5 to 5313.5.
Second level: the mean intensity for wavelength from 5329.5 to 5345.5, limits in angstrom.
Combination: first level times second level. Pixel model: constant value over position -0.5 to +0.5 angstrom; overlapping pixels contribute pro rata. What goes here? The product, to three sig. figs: 204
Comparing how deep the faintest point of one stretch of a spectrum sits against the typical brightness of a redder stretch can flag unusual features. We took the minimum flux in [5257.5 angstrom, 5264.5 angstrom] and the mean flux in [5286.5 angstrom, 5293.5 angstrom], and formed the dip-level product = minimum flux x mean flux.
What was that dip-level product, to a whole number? 206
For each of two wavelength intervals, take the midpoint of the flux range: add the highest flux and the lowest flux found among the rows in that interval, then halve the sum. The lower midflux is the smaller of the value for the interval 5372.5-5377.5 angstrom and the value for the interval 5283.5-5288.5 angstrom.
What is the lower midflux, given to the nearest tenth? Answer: 13.9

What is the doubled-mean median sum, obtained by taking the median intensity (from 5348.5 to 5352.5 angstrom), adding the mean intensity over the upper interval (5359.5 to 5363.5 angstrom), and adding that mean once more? 39.6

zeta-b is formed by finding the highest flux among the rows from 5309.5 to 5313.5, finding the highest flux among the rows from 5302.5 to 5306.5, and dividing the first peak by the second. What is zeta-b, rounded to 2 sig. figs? 0.98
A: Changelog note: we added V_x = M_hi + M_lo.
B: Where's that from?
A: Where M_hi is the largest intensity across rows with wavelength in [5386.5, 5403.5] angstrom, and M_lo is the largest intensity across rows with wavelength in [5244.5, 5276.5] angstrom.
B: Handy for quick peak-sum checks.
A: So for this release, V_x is 30.4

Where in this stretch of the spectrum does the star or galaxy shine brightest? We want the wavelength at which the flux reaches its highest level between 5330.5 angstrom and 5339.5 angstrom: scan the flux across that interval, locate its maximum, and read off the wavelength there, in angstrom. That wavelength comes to 5335.0 angstrom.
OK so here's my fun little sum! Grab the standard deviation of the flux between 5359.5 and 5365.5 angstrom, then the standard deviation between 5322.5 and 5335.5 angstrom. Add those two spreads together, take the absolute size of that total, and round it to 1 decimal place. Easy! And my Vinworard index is 1.0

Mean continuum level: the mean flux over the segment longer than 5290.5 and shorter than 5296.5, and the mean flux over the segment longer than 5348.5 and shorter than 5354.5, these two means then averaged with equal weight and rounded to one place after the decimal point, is 14.1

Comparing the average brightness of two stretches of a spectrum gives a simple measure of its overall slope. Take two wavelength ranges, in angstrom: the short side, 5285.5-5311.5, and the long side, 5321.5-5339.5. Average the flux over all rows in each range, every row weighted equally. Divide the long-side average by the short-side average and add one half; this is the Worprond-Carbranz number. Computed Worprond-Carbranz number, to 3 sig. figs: 1.45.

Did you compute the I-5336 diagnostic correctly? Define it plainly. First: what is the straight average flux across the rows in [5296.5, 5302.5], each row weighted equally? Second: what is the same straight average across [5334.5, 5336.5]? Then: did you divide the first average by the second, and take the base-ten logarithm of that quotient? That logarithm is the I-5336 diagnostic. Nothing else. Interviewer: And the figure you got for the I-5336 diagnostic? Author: -0.016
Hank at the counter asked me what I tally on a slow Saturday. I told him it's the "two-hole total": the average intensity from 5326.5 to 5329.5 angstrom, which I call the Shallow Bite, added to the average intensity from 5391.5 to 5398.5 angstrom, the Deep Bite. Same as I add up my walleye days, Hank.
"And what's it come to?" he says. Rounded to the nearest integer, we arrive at 27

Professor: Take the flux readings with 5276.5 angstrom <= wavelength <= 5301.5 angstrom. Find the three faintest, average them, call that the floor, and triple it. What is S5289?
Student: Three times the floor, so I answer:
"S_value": 39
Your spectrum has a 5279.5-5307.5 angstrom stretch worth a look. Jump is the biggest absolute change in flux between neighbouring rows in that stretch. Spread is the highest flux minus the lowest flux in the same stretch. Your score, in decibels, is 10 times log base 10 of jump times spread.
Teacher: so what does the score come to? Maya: 4.8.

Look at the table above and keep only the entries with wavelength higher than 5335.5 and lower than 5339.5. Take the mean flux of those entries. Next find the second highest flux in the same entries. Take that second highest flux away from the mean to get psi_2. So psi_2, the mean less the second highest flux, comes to -0.2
